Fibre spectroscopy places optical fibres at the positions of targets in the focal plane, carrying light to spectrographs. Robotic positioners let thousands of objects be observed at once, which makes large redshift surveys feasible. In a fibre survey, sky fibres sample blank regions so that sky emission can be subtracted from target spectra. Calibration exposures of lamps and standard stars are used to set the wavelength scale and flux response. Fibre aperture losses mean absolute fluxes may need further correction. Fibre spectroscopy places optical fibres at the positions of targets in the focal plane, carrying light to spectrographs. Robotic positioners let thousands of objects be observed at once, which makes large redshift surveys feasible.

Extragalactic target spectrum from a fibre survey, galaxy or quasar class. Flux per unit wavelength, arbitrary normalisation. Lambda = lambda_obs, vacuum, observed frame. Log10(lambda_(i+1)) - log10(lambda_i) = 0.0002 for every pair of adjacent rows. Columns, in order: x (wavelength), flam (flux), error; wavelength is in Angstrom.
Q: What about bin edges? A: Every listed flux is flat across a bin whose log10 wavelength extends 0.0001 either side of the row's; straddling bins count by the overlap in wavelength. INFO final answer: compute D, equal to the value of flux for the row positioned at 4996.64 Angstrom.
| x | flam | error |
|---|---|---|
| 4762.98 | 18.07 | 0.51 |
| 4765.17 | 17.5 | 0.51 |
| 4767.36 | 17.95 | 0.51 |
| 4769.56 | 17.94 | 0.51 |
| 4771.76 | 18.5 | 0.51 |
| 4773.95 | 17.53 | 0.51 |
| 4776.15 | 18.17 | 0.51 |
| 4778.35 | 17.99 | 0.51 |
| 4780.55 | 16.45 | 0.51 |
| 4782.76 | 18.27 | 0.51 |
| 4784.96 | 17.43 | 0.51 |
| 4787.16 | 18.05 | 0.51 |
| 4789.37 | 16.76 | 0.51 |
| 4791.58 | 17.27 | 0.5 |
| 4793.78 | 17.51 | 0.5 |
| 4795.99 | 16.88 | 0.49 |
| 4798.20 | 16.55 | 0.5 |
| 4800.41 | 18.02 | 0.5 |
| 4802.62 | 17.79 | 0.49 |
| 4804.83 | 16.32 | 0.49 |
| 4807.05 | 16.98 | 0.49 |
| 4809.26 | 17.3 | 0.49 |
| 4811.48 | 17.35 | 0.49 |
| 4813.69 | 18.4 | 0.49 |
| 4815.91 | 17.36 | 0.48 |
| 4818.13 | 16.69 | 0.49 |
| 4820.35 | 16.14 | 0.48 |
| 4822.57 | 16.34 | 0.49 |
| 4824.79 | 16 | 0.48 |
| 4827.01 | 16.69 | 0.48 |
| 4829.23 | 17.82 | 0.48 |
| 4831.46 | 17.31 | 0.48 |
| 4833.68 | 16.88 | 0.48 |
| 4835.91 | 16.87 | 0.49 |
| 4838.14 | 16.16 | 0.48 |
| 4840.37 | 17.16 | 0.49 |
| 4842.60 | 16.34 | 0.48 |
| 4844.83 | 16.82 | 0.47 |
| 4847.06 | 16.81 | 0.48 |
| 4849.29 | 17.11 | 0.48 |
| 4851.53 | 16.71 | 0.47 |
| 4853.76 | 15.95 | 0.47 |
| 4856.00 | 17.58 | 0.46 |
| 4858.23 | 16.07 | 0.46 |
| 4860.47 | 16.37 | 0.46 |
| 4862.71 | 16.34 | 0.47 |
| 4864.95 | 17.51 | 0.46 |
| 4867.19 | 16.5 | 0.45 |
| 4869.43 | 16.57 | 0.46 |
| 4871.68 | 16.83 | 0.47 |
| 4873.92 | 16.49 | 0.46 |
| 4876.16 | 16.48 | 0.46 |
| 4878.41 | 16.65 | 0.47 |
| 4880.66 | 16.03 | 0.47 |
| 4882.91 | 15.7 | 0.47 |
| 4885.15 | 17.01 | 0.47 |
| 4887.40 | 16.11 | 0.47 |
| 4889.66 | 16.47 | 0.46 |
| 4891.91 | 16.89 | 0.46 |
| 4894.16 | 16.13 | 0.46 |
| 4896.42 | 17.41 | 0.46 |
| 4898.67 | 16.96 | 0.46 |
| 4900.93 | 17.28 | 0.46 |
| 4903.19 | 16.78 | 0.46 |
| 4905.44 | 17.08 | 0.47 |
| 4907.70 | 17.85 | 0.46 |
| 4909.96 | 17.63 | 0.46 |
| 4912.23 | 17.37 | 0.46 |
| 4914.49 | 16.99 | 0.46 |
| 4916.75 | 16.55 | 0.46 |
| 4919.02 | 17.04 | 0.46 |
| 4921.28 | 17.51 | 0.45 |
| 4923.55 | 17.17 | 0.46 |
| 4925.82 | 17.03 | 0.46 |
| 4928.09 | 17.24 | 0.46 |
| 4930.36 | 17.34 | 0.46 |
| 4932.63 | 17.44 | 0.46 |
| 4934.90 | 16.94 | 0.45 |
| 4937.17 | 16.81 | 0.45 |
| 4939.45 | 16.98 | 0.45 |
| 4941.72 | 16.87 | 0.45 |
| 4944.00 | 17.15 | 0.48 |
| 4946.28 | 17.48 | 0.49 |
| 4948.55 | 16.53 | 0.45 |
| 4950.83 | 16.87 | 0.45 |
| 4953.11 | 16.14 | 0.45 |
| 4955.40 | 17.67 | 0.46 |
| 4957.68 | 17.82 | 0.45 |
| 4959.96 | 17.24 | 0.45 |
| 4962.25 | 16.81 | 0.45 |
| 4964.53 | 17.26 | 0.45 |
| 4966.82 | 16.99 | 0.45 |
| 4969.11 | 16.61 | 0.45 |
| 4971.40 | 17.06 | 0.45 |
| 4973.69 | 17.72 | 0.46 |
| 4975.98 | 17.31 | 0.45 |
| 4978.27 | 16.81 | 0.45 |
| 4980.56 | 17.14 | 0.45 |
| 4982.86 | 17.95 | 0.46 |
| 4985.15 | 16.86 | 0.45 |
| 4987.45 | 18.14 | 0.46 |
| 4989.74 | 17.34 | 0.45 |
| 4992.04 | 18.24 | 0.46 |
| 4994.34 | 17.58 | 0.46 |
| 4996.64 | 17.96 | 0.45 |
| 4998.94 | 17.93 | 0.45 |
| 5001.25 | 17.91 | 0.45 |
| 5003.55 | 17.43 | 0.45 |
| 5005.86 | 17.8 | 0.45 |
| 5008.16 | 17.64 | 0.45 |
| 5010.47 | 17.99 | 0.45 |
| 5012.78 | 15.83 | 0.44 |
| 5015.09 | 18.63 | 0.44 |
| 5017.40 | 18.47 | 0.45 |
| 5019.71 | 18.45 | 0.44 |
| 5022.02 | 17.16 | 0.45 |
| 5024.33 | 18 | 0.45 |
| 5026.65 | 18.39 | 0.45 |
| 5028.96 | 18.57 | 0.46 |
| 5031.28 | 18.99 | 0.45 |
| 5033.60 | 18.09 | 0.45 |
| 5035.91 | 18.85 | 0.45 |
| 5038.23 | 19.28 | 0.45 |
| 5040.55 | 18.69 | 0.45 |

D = 17.96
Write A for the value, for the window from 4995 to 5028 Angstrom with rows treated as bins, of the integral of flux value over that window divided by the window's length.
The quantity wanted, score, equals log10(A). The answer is 1.25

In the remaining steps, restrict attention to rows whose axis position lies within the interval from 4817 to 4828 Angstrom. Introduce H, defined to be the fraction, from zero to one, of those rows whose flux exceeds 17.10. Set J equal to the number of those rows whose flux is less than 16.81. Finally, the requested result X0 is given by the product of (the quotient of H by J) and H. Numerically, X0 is 0.00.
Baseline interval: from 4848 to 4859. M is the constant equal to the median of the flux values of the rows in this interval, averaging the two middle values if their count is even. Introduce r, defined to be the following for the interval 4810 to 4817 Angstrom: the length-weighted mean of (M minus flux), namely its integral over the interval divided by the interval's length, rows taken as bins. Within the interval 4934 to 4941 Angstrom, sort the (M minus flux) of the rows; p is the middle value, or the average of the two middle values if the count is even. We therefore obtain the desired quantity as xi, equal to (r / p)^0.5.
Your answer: 2.1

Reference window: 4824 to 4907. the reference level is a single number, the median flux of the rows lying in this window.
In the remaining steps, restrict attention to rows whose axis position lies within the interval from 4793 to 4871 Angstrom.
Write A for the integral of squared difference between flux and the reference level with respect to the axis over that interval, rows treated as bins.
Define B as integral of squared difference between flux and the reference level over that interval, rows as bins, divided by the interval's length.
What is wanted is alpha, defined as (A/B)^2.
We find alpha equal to 6084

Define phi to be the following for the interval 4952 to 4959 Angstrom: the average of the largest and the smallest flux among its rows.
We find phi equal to 17.0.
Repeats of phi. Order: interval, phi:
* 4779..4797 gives 17.4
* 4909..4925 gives 17.1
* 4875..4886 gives 16.4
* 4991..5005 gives 17.8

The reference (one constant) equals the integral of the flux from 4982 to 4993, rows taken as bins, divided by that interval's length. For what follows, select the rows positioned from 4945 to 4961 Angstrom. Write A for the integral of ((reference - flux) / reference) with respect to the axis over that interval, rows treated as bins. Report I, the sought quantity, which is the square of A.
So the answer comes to 0.29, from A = 0.54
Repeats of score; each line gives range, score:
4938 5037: 1.24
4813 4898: 1.22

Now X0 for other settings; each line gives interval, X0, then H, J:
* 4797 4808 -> 0.08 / 0.4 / 2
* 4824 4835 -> 0.08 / 0.4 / 2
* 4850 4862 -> 0.01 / 0.2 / 4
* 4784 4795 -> 0.64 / 0.8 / 1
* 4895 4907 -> 0.16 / 0.4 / 1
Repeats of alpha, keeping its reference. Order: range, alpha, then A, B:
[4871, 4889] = 324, 5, 0.26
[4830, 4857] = 729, 6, 0.23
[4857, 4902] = 2025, 11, 0.24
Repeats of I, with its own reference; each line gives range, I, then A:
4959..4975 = 0.30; 0.54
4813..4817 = 0.00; -0.03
